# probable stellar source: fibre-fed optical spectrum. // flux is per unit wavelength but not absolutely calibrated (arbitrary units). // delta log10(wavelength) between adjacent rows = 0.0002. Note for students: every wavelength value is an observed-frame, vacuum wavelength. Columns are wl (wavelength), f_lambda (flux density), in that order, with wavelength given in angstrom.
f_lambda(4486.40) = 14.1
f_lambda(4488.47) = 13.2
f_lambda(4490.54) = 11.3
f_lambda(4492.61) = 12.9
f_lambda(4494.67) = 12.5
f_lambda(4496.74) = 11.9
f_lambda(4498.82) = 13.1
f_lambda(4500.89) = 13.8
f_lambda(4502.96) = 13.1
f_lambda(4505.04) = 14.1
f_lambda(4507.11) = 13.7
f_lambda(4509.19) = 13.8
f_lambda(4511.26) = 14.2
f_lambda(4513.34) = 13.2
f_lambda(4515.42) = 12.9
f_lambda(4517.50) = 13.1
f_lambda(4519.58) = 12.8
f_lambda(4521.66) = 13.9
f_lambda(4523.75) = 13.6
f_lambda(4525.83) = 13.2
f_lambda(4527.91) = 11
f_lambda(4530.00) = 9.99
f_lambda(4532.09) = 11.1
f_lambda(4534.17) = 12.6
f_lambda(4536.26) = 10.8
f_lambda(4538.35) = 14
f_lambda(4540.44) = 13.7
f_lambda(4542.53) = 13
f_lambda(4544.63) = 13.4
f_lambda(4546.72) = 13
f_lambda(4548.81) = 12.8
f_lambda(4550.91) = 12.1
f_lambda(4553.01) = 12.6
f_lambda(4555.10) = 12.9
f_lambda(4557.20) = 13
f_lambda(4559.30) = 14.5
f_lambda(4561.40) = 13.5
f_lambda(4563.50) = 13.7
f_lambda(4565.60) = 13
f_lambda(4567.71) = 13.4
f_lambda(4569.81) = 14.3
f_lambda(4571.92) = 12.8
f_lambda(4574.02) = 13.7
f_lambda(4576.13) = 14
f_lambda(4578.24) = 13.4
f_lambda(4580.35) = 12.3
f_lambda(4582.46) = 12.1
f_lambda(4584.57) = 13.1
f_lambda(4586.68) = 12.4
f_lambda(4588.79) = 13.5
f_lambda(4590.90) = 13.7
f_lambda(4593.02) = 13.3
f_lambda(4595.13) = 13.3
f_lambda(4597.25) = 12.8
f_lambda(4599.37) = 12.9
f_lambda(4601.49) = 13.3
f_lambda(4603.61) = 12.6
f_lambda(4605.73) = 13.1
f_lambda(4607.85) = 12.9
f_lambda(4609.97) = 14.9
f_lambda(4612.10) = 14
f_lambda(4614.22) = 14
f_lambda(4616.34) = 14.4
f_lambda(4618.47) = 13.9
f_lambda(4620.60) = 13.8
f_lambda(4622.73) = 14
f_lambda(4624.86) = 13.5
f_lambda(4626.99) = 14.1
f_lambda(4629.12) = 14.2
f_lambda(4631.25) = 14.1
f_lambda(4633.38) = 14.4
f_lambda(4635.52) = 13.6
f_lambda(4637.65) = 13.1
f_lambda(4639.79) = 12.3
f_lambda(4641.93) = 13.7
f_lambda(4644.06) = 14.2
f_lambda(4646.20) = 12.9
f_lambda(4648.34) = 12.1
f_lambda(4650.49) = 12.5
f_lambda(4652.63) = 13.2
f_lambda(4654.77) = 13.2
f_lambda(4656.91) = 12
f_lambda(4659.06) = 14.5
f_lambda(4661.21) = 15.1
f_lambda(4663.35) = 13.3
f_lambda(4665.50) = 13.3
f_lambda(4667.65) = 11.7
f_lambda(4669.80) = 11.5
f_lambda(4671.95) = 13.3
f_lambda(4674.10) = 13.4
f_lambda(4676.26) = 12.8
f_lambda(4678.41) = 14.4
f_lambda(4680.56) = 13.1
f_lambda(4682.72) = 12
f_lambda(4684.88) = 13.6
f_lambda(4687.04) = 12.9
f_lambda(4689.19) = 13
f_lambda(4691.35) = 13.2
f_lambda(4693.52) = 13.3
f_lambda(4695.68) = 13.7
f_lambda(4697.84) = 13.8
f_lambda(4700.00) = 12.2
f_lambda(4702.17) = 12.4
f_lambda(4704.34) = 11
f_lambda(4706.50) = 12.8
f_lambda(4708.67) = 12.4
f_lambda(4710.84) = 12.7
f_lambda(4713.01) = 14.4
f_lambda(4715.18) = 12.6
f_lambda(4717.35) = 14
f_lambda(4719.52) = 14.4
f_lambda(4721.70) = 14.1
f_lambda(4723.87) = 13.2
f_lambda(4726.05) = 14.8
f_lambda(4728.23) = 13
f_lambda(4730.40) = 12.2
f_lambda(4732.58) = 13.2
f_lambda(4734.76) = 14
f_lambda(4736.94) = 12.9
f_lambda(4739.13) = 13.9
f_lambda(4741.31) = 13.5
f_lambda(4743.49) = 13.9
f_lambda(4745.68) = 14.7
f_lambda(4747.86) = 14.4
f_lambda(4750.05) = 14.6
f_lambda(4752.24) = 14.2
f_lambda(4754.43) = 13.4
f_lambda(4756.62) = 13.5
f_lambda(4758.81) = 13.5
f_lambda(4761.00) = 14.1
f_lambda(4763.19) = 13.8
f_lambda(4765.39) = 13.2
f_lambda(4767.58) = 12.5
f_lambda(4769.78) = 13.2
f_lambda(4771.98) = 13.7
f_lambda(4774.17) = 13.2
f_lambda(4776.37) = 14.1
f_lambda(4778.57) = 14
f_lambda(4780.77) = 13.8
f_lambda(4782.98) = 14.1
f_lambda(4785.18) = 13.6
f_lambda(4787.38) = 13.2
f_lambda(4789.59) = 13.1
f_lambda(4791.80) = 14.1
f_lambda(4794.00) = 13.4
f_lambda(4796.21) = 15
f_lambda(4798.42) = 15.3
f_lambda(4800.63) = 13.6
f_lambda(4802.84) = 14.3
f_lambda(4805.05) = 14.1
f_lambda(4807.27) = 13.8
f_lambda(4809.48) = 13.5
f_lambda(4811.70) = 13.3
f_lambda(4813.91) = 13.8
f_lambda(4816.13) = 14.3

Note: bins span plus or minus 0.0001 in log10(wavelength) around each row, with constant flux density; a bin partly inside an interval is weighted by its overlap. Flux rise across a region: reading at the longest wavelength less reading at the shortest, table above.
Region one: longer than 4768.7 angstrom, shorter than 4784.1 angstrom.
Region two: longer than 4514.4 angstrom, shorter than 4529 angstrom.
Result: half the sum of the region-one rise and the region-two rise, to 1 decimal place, -0.5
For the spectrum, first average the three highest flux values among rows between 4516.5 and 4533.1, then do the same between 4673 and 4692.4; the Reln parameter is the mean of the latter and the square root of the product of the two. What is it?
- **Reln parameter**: 13.7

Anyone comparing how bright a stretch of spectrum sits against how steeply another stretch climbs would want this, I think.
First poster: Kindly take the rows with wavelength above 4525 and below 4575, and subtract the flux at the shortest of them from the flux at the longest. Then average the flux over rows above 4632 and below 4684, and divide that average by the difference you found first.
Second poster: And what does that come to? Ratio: 26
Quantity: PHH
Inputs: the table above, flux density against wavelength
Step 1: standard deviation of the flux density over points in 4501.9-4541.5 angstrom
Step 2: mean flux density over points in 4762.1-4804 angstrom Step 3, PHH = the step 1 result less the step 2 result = -12.5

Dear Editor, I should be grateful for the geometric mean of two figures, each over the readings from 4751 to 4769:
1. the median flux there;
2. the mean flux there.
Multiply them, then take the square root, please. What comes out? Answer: 13.5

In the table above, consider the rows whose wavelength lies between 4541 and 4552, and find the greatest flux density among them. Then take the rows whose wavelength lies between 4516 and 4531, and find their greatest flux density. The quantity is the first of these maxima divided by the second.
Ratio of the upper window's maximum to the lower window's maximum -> 0.964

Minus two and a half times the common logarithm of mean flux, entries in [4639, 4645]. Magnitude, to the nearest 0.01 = -2.82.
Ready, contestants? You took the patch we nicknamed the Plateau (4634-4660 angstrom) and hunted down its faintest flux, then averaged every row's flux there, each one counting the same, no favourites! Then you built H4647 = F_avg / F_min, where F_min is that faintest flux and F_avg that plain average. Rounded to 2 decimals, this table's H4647 1.09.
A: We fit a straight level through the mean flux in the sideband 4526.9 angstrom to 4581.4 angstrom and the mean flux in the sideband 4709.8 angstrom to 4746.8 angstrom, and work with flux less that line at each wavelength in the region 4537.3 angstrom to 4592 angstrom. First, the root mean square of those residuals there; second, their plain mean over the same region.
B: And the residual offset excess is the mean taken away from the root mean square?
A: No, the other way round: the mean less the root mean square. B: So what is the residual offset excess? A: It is -0.40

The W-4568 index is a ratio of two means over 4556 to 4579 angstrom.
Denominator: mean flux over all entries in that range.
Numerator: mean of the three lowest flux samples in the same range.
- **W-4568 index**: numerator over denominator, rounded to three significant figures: 0.953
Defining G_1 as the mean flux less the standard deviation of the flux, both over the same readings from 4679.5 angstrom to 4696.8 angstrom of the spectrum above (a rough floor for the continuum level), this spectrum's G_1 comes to 12.6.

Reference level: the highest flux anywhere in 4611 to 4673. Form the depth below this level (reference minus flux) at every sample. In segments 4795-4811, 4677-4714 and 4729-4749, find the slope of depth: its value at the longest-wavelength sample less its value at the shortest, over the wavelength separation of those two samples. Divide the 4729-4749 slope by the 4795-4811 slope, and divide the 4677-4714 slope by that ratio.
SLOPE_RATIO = 0.000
